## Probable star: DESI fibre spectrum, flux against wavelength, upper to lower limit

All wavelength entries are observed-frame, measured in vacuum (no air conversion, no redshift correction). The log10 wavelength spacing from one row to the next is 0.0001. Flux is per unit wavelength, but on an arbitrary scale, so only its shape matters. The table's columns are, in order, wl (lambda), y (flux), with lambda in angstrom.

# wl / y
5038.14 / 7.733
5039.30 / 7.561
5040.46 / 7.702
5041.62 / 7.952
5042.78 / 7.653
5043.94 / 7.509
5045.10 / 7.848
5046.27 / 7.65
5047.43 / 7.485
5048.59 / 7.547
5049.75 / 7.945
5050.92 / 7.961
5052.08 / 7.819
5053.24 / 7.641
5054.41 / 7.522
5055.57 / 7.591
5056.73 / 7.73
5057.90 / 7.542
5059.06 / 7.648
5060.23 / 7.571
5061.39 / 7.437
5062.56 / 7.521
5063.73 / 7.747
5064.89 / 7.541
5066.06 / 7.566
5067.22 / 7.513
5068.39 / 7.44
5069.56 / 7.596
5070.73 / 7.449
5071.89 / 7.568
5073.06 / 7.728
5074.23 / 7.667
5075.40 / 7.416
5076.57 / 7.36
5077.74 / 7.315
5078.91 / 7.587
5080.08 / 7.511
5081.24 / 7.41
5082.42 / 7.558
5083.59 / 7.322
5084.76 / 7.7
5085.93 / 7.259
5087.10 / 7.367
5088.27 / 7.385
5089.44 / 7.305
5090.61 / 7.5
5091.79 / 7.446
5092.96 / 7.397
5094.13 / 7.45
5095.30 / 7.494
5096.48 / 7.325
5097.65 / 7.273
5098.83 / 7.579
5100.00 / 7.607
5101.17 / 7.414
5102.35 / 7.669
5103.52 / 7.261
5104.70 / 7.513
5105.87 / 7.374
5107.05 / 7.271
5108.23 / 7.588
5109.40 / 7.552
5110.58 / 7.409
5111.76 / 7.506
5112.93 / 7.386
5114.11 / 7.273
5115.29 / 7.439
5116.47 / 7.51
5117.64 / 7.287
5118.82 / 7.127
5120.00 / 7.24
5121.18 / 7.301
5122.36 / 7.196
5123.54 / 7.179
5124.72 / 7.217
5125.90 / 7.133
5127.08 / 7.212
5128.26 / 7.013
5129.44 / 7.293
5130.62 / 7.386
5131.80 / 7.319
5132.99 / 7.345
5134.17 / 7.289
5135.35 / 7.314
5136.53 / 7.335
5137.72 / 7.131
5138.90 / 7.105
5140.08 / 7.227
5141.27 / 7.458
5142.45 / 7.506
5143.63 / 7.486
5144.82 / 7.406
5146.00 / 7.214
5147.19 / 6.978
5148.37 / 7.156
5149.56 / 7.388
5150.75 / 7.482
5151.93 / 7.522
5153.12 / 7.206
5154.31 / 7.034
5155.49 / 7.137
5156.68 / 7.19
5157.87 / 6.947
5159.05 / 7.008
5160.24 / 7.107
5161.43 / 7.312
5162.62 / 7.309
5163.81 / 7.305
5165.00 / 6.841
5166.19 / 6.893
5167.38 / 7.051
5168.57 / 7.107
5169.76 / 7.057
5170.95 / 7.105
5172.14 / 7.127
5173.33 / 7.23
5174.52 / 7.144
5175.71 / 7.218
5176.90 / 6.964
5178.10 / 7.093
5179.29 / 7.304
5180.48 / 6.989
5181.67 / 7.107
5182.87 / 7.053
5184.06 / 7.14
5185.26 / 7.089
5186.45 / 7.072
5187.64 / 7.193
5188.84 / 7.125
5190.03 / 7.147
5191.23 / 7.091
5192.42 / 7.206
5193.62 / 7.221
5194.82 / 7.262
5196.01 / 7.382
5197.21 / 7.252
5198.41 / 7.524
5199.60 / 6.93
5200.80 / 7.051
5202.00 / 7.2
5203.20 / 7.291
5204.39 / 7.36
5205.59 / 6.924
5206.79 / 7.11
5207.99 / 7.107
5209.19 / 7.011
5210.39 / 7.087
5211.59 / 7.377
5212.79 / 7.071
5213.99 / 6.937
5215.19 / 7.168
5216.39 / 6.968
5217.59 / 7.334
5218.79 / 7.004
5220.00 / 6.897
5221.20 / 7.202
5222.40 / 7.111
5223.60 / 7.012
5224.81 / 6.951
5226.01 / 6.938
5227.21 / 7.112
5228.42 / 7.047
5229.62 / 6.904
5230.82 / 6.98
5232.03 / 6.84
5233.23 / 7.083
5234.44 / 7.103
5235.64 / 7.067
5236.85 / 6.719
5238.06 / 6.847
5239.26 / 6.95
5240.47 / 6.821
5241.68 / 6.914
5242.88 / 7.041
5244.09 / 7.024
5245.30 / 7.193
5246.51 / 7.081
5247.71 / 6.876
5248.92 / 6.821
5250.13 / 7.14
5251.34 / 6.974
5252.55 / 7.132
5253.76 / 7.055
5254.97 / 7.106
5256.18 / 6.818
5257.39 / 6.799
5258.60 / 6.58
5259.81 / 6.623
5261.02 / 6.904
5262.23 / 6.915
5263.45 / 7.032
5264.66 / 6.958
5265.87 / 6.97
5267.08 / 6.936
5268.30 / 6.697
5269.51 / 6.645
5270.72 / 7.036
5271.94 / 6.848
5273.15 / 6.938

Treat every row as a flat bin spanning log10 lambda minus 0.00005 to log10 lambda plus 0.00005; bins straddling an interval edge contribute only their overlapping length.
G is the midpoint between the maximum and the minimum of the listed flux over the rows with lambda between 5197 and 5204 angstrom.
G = 7.2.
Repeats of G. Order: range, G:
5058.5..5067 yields 7.6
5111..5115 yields 7.4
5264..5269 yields 6.8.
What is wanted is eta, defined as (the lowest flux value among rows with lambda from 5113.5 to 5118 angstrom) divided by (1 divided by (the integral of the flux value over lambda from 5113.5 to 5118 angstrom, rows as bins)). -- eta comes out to 242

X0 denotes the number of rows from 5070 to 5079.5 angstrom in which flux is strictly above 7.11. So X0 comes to 8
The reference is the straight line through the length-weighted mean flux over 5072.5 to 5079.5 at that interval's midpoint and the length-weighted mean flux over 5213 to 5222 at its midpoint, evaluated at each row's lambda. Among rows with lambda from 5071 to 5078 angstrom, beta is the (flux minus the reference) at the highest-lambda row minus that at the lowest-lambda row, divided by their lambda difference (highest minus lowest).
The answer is -0.040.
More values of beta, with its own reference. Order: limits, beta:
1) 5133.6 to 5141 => -0.007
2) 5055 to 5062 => -0.023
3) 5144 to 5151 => 0.016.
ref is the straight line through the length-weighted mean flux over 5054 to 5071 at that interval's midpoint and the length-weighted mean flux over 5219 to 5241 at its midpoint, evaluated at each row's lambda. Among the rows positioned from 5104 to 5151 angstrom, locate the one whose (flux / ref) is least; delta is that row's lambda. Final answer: 5128.26 angstrom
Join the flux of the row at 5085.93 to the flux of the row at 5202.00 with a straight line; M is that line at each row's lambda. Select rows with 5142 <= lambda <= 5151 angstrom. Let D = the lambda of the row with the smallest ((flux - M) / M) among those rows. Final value 5147.19 angstrom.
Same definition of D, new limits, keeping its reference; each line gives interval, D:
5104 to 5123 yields 5118.82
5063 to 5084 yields 5077.74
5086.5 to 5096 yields 5089.44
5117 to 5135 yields 5128.26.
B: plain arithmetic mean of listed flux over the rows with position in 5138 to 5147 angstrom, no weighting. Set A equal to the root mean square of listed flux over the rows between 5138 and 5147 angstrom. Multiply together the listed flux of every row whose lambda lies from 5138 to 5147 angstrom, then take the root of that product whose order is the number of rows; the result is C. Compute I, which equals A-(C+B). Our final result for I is -7.34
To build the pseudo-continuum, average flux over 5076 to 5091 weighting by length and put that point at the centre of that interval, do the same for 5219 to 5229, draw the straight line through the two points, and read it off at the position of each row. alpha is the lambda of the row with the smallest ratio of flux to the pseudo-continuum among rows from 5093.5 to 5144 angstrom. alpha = 5128.26 angstrom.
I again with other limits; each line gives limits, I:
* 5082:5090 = -7.41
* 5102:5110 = -7.46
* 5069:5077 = -7.54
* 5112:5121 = -7.32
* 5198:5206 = -7.18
